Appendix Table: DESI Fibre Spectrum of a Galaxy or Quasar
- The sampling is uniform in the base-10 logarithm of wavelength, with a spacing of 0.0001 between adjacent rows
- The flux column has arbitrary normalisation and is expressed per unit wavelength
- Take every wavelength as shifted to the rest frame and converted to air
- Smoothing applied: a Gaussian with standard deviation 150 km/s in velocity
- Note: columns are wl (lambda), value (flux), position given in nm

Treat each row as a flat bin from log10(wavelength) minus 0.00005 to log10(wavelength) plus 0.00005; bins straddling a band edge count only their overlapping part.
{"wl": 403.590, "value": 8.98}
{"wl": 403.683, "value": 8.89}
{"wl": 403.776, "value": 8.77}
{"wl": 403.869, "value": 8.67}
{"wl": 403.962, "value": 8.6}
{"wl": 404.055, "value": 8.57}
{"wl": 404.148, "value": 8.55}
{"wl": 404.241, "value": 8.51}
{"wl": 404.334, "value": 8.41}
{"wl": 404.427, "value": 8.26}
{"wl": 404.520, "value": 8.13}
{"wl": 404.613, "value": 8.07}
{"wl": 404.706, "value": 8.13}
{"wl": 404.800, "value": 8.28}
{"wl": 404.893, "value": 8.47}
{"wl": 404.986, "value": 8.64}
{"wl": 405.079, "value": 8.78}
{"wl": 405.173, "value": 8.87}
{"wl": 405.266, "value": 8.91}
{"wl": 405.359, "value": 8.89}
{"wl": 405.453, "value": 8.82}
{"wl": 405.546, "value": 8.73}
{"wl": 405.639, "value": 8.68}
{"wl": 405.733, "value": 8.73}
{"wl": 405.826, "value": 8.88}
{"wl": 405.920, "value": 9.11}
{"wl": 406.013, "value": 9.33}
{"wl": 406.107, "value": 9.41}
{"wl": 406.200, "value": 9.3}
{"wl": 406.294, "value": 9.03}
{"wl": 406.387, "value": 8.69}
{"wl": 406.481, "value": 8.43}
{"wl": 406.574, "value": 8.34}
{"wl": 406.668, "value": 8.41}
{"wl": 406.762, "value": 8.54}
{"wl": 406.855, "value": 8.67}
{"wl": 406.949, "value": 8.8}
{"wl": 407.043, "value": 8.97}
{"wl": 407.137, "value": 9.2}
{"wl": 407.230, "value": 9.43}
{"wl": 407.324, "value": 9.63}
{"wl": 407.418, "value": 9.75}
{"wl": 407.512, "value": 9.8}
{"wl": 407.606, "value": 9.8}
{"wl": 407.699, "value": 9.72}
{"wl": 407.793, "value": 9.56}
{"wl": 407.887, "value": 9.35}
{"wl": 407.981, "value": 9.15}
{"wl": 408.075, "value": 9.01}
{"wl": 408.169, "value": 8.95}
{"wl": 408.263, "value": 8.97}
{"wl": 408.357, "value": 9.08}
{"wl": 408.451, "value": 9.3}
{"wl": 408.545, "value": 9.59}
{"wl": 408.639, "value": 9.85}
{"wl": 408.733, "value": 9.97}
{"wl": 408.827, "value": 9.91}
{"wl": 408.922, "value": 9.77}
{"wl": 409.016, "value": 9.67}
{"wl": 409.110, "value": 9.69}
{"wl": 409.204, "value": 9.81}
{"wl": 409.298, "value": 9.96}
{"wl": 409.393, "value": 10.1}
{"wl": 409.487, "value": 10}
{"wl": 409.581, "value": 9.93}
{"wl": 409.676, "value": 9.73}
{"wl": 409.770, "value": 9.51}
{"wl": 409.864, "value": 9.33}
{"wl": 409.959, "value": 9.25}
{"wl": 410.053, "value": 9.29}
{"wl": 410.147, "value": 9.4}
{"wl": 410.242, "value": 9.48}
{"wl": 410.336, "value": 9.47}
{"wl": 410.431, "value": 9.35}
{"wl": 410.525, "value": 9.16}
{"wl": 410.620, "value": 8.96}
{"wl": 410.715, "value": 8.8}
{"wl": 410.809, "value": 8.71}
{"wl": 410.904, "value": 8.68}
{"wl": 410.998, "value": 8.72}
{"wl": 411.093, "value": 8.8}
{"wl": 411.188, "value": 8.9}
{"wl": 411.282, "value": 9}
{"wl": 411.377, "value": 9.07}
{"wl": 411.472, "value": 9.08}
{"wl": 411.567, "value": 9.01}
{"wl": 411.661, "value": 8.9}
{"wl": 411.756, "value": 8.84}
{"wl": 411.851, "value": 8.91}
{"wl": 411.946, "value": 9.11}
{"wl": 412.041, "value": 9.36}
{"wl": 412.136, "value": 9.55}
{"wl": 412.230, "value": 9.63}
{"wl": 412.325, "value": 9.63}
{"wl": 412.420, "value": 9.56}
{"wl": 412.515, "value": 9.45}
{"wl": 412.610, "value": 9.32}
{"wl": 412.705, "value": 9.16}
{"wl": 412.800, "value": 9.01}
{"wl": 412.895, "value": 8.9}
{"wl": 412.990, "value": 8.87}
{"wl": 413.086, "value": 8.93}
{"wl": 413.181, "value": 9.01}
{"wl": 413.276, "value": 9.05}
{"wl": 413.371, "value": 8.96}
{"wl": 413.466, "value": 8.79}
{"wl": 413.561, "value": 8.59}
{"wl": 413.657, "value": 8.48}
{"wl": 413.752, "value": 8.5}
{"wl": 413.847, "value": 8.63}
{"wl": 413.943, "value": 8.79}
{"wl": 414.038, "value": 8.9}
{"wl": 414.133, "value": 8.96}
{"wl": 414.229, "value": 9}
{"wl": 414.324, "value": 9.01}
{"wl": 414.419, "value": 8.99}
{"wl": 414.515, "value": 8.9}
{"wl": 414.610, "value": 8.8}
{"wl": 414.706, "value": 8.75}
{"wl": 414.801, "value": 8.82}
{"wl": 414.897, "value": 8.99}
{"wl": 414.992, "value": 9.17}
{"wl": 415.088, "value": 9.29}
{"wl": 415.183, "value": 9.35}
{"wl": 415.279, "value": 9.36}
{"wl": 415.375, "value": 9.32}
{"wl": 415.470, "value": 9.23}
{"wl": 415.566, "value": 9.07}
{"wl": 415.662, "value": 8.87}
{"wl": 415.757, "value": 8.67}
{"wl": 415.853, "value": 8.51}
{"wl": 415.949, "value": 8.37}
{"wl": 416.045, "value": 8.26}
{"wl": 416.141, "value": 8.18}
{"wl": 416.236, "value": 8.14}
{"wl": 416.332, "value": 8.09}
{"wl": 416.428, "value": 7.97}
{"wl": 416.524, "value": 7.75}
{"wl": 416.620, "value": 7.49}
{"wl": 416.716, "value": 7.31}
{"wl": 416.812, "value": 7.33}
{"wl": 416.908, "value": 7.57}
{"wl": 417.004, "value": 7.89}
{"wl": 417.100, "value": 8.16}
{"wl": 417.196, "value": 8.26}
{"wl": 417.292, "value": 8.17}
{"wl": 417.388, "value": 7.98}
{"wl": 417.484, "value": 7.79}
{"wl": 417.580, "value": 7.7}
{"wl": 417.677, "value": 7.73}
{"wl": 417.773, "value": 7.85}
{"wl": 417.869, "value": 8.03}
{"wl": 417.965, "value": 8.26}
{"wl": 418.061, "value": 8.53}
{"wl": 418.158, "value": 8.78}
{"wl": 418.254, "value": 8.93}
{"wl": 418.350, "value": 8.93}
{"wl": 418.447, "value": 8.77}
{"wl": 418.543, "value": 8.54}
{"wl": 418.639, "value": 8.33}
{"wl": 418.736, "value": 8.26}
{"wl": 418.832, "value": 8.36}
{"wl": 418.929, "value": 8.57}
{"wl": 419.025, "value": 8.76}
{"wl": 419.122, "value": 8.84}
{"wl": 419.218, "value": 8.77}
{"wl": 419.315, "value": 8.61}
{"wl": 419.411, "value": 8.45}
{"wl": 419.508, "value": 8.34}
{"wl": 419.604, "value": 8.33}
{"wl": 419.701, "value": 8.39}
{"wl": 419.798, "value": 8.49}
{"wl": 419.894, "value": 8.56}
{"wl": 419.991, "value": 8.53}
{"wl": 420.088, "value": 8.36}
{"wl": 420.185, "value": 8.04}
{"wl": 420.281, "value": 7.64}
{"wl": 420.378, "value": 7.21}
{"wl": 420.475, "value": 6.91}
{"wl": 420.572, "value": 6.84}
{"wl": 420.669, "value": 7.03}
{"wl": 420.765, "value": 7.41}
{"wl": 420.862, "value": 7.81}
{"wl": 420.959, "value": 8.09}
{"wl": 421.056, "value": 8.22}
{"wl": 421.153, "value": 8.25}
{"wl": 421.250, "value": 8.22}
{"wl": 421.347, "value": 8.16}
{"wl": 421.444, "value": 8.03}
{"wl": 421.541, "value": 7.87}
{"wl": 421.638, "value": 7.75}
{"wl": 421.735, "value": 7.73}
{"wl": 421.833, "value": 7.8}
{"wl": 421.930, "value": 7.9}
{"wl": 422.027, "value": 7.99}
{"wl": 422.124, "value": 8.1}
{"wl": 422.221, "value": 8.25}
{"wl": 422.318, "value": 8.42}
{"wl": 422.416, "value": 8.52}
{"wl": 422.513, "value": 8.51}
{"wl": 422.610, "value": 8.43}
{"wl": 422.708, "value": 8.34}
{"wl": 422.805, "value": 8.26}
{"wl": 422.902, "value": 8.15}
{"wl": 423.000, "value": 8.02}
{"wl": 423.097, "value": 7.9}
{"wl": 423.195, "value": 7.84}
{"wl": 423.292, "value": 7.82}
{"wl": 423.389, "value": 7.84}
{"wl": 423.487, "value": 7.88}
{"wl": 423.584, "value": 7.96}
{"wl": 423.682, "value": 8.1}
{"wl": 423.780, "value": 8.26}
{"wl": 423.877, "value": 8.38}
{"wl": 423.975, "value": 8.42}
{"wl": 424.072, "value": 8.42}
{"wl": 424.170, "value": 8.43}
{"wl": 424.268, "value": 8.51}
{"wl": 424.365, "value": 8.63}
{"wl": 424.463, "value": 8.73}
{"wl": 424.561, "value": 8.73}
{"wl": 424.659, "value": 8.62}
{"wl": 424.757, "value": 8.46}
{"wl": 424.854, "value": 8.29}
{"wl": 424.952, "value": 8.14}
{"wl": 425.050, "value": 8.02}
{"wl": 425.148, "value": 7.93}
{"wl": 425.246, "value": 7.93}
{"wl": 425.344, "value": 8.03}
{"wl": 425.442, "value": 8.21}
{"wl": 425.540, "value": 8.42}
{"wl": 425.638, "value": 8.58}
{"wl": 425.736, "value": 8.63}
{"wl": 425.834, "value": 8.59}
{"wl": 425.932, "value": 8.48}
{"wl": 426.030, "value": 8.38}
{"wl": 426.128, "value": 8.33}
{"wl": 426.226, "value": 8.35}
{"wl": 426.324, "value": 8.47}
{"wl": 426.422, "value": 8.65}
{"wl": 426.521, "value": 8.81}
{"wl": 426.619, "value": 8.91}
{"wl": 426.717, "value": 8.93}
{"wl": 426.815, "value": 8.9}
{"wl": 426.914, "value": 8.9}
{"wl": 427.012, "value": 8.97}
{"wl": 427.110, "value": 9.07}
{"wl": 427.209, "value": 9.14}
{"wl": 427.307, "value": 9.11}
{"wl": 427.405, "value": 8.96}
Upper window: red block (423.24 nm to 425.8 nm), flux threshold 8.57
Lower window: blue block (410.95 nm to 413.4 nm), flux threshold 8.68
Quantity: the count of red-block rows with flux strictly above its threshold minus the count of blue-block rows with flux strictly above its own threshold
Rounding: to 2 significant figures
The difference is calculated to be -20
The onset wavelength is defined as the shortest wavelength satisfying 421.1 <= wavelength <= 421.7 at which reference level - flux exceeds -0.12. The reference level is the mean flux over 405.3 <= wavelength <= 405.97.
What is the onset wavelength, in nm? 421.153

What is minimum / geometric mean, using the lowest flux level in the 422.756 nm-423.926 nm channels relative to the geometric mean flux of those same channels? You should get 0.974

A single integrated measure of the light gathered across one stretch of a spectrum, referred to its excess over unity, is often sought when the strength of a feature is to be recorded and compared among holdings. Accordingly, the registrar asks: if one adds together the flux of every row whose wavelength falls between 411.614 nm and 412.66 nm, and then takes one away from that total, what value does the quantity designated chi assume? 101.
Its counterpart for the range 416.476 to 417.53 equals 85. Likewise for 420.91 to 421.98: 87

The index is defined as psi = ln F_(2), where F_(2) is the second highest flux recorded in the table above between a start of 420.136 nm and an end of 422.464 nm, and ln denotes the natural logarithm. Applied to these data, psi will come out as 2.13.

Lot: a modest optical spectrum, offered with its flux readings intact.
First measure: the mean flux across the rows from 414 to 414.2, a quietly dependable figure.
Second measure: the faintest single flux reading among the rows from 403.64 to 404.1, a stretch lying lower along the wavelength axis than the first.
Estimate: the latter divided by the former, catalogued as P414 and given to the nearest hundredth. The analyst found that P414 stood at 0.96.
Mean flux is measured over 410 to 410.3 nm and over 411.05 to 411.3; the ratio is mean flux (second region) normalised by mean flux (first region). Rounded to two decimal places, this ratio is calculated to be 0.95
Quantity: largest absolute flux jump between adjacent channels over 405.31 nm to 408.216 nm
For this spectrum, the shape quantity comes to 0.34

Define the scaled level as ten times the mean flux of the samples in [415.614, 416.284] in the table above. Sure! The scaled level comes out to 84.3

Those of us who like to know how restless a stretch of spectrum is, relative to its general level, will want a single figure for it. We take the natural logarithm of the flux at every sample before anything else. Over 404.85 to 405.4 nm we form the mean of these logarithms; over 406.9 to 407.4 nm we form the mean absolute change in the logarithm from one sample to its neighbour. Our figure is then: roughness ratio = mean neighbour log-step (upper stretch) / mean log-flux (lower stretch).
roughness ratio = 0.0104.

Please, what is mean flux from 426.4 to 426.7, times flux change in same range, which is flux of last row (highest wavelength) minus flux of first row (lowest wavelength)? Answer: 2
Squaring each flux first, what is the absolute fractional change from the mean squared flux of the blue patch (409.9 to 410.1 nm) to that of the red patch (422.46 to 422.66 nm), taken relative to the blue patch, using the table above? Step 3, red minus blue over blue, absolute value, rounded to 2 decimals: 0.17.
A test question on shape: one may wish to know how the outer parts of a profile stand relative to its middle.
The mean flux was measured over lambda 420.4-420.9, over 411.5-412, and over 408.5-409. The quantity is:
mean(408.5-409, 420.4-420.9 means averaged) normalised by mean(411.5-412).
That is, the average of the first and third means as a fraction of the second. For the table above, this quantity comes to 0.95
